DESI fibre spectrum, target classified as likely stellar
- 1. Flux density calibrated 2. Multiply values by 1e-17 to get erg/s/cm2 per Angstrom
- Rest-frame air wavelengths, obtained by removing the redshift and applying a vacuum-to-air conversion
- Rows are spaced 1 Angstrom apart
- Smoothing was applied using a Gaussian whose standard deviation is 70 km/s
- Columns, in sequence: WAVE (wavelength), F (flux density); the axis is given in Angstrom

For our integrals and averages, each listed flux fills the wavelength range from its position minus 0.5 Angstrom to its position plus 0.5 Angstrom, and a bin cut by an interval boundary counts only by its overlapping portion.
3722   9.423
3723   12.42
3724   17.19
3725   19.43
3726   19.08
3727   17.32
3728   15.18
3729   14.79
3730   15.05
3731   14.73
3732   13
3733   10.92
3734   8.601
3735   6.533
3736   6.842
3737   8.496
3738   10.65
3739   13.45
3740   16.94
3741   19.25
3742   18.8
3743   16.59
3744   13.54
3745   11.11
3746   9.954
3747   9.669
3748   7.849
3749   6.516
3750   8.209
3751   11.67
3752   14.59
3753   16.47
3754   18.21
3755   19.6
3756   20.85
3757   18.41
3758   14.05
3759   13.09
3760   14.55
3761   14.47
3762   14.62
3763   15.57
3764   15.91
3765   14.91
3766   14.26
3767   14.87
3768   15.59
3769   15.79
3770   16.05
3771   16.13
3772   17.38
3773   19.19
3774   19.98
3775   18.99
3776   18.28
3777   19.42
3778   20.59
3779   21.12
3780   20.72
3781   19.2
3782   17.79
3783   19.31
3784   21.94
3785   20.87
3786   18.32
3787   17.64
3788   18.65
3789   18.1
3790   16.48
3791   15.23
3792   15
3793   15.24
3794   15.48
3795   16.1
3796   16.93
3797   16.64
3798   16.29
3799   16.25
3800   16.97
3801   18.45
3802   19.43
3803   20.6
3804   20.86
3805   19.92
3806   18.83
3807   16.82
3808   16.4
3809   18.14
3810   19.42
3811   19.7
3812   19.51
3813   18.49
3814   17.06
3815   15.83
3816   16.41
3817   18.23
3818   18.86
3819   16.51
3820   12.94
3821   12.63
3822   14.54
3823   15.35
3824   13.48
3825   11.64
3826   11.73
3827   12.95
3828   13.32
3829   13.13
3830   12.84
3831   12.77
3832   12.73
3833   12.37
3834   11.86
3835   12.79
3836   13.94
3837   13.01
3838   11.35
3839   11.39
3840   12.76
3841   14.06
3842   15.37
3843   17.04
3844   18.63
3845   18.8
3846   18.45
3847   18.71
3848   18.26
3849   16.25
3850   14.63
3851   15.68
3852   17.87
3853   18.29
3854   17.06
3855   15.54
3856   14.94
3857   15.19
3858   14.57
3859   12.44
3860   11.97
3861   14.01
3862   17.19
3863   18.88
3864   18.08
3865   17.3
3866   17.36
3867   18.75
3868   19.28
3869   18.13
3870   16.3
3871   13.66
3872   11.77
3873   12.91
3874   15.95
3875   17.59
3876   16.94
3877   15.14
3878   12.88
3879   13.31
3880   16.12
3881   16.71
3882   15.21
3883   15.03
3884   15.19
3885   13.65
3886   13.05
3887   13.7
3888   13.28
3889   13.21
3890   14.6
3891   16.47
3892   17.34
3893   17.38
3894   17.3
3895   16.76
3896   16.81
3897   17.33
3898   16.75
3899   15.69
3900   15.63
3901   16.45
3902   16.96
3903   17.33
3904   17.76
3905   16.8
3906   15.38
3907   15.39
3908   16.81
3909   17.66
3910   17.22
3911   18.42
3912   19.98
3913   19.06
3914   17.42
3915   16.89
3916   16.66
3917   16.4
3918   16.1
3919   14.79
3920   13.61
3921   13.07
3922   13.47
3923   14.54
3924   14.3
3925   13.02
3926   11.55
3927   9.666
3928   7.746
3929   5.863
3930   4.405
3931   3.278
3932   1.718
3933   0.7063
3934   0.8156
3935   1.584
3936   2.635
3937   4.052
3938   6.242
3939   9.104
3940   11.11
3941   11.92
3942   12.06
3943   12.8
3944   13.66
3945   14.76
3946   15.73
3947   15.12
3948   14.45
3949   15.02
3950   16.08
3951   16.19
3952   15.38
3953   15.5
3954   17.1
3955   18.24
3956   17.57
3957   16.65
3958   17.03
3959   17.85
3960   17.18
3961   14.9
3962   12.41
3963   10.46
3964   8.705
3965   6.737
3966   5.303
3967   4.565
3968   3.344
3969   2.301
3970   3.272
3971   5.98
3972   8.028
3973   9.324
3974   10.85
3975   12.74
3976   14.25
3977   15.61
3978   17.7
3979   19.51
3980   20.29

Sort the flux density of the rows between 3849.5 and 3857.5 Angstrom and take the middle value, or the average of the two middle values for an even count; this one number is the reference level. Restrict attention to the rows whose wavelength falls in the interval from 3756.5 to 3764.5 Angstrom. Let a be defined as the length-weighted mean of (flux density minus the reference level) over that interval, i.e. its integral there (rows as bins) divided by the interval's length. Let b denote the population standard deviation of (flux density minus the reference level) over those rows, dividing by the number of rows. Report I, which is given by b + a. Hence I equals 1.0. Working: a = -0.5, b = 1.5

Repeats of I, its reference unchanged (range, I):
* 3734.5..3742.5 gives 1.9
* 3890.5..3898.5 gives 1.7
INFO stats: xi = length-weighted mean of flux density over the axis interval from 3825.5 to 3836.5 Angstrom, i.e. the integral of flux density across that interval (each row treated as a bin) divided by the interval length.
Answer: 12.8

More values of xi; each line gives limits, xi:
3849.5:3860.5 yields 15.3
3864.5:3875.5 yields 16.3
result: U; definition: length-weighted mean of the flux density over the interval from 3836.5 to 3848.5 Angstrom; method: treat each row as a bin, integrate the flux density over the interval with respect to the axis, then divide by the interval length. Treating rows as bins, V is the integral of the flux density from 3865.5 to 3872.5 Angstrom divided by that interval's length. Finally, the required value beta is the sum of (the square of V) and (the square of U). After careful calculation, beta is 516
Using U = 15.7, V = 16.5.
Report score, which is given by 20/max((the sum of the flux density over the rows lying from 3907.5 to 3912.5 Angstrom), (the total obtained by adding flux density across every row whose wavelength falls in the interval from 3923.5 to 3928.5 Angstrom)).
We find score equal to 0.222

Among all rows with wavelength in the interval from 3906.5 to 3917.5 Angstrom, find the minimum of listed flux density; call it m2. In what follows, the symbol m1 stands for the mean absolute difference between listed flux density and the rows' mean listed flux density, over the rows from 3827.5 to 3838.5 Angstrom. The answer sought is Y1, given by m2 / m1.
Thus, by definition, 32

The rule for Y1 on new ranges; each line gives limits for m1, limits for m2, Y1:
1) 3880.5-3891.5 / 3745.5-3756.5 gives 6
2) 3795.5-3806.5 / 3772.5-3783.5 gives 12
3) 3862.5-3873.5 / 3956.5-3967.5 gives 2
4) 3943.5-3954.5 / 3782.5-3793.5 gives 22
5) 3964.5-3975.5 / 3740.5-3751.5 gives 2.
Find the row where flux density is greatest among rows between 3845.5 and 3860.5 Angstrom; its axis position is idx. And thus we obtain 3847 Angstrom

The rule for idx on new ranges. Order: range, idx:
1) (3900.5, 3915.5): 3912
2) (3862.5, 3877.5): 3868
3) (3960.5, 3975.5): 3961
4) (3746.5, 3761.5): 3756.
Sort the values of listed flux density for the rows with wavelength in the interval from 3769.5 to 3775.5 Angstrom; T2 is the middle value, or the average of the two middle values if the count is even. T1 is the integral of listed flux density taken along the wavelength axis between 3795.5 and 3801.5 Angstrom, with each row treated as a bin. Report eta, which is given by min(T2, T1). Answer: 18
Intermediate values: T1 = 102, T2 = 18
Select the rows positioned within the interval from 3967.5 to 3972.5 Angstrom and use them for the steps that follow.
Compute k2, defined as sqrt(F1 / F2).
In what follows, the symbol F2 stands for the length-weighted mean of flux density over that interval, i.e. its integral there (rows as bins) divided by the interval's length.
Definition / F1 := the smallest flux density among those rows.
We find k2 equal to 0.708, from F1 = 2.301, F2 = 4.6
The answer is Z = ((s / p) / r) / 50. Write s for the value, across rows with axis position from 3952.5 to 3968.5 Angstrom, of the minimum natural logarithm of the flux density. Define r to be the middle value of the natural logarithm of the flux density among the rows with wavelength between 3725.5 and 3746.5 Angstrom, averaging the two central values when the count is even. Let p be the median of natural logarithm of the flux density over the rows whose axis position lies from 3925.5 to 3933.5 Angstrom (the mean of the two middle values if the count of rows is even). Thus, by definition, 0.0057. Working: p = 1.63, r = 2.61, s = 1.2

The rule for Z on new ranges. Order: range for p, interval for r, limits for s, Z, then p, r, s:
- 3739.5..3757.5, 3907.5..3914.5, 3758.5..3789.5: 0.0065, 2.74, 2.87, 2.6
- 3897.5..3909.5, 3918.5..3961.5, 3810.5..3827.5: 0.0067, 2.82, 2.61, 2.5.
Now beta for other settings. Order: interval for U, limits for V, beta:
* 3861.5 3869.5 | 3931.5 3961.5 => 475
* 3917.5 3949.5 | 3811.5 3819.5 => 410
